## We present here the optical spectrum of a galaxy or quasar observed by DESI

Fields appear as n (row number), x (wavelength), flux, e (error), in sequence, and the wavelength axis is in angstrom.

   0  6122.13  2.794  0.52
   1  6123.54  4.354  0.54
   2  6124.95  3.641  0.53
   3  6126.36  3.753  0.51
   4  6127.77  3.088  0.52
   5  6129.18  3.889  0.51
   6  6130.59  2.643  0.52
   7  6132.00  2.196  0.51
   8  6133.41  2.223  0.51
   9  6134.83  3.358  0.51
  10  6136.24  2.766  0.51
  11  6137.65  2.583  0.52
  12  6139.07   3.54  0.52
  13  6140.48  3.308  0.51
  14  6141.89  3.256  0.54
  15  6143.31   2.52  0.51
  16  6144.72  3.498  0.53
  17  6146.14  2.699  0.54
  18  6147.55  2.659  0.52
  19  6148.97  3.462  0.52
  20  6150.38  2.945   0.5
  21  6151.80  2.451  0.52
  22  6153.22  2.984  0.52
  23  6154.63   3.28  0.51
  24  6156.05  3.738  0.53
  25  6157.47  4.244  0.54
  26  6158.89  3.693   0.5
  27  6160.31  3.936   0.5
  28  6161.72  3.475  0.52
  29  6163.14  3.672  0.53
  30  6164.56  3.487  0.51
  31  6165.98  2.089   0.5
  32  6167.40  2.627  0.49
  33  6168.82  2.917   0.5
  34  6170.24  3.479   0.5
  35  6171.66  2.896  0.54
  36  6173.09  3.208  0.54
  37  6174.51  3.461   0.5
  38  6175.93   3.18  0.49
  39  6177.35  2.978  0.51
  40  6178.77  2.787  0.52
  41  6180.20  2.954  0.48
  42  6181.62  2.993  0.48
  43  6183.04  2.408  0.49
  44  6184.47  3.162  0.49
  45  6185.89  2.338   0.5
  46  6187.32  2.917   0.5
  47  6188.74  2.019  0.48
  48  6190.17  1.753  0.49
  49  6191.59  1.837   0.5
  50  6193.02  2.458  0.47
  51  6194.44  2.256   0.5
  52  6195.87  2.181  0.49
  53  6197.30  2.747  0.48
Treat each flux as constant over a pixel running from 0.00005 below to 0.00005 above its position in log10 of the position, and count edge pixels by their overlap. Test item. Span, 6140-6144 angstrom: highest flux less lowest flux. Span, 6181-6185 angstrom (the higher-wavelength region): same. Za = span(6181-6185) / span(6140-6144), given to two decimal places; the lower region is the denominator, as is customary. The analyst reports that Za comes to 0.96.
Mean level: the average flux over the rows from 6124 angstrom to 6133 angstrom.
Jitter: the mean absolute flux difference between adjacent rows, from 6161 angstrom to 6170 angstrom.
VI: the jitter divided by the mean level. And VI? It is 0.16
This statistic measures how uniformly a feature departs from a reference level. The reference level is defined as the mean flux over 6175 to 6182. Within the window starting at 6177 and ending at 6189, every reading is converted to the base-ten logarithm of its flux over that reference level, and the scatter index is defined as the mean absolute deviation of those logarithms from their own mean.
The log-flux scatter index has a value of 0.05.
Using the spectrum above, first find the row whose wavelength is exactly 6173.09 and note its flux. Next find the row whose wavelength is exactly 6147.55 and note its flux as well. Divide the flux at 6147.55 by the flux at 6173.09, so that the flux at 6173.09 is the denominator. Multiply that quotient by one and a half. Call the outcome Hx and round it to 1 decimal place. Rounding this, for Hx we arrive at 1.2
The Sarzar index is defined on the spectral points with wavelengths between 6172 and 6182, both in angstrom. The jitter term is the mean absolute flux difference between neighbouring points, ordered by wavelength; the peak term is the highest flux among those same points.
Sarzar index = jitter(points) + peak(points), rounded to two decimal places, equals 3.65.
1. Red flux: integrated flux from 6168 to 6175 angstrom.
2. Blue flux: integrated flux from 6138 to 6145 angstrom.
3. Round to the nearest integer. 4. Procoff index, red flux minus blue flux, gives 0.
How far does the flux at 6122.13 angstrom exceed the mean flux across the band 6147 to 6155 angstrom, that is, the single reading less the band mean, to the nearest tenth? -0.2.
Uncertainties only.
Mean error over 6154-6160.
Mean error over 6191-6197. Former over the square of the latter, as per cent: 217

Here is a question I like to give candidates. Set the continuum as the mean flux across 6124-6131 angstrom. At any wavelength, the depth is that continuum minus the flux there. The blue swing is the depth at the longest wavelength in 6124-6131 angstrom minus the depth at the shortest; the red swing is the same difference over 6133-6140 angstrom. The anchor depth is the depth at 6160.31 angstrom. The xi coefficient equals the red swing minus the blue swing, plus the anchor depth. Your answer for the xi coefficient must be -2.8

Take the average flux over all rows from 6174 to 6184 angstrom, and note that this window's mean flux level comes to 3.0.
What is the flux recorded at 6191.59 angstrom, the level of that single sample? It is 1.837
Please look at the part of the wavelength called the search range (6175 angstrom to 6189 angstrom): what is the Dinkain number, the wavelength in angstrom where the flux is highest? 6175.93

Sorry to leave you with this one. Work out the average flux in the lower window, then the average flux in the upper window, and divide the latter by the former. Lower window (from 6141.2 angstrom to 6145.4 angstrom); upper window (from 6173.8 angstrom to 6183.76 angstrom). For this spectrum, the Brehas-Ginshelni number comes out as 0.96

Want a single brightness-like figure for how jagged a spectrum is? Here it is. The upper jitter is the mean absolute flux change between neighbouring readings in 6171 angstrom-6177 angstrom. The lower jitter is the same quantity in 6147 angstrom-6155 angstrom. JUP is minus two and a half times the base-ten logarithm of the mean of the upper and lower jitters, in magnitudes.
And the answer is 0.98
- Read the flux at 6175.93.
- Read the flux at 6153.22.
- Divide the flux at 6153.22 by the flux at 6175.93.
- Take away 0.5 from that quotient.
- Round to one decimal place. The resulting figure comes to 0.4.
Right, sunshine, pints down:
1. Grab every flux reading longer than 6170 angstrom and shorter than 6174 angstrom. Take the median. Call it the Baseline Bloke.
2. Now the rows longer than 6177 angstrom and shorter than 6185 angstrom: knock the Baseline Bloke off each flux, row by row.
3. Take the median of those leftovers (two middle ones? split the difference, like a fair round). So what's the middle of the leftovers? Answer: -0.2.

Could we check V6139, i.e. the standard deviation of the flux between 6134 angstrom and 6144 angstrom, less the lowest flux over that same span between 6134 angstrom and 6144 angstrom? -2.1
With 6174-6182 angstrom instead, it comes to -2.6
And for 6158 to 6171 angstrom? -1.5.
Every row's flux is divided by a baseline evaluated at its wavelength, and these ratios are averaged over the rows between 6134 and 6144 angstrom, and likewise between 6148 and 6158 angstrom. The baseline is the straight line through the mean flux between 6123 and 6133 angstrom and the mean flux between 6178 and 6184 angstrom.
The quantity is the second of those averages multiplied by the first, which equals 1.01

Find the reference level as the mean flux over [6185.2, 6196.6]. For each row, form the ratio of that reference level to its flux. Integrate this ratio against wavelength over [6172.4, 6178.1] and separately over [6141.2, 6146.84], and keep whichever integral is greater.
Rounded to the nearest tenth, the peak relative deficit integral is 4.3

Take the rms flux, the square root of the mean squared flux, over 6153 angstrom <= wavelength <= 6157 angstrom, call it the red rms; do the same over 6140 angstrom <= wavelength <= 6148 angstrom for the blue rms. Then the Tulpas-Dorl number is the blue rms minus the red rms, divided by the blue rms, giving -0.11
